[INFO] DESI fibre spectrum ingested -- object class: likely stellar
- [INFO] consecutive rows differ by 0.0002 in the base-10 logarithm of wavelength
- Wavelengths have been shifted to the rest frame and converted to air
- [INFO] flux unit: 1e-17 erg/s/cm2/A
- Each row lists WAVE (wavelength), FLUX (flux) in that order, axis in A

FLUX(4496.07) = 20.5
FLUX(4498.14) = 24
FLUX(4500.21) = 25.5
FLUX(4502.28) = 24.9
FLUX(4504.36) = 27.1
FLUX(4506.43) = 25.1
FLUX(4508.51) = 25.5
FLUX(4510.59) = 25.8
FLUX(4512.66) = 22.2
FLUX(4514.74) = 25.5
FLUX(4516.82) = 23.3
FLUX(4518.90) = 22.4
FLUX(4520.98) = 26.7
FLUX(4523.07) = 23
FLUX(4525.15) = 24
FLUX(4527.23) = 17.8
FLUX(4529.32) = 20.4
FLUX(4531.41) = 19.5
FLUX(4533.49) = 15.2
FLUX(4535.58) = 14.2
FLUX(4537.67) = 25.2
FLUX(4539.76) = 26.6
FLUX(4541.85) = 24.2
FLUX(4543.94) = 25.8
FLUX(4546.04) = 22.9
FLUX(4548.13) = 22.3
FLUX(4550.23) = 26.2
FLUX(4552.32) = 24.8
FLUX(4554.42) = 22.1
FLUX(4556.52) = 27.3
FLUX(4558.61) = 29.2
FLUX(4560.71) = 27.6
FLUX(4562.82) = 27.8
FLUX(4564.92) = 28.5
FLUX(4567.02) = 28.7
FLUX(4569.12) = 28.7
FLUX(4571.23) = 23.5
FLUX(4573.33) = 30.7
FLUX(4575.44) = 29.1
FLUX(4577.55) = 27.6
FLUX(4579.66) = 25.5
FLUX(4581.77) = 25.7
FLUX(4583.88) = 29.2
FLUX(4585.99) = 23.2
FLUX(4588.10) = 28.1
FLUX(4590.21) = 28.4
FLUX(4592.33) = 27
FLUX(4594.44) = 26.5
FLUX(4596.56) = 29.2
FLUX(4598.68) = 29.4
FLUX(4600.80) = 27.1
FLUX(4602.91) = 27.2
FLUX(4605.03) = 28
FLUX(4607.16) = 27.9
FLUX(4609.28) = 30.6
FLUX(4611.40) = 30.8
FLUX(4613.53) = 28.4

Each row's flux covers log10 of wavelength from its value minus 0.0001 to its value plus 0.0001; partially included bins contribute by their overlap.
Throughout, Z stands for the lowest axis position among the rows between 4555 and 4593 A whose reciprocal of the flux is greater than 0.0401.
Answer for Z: 4571.23 A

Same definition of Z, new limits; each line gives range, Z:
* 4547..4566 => 4548.13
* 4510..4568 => 4512.66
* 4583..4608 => 4585.99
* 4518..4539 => 4518.90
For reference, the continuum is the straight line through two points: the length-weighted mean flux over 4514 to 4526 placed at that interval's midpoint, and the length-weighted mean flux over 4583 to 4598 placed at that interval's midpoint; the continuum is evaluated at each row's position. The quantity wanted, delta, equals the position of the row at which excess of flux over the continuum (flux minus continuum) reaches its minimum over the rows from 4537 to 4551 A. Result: 4548.13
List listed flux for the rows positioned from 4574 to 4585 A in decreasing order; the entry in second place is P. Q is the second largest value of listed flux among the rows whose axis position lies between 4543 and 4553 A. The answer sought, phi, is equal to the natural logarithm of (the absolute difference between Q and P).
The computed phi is 1.19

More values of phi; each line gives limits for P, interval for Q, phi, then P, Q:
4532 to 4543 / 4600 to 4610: 1.03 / 25.2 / 28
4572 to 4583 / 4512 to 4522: 1.28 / 29.1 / 25.5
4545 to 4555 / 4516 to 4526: -0.22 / 24.8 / 24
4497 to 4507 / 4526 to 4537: 1.79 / 25.5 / 19.5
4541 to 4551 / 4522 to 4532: 1.03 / 25.8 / 23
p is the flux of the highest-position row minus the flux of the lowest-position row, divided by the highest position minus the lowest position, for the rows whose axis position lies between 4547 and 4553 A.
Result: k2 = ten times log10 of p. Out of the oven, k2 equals -2.2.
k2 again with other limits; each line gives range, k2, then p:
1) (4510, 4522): -10.6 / 0.09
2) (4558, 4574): -9.9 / 0.10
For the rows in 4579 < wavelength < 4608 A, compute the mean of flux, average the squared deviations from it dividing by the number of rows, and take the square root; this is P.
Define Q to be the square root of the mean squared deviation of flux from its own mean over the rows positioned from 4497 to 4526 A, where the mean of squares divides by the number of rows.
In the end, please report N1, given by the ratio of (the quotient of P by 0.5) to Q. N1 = 2.2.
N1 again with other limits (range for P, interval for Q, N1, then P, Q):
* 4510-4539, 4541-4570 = 3.1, 3.8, 2.4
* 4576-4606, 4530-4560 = 0.8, 1.6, 4.2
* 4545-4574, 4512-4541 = 1.4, 2.7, 3.8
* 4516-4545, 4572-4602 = 4.1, 3.9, 1.9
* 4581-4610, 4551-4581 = 1.5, 1.8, 2.3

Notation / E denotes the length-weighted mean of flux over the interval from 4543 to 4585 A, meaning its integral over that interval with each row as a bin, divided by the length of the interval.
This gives 26.7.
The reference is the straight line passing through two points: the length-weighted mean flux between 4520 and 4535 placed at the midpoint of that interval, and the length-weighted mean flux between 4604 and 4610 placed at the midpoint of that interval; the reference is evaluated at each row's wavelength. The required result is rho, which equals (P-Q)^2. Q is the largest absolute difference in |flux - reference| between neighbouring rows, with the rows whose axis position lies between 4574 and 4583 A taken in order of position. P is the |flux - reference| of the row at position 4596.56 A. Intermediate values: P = 2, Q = 1.7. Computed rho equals 0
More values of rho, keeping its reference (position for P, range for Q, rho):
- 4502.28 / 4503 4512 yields 20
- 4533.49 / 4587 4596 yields 25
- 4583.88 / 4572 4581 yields 1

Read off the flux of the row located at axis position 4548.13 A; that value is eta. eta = 22.3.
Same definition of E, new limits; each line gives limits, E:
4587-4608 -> 27.9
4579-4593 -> 26.8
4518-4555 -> 22.4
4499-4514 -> 25.2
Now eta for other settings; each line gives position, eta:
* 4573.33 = 30.7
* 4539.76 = 26.6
